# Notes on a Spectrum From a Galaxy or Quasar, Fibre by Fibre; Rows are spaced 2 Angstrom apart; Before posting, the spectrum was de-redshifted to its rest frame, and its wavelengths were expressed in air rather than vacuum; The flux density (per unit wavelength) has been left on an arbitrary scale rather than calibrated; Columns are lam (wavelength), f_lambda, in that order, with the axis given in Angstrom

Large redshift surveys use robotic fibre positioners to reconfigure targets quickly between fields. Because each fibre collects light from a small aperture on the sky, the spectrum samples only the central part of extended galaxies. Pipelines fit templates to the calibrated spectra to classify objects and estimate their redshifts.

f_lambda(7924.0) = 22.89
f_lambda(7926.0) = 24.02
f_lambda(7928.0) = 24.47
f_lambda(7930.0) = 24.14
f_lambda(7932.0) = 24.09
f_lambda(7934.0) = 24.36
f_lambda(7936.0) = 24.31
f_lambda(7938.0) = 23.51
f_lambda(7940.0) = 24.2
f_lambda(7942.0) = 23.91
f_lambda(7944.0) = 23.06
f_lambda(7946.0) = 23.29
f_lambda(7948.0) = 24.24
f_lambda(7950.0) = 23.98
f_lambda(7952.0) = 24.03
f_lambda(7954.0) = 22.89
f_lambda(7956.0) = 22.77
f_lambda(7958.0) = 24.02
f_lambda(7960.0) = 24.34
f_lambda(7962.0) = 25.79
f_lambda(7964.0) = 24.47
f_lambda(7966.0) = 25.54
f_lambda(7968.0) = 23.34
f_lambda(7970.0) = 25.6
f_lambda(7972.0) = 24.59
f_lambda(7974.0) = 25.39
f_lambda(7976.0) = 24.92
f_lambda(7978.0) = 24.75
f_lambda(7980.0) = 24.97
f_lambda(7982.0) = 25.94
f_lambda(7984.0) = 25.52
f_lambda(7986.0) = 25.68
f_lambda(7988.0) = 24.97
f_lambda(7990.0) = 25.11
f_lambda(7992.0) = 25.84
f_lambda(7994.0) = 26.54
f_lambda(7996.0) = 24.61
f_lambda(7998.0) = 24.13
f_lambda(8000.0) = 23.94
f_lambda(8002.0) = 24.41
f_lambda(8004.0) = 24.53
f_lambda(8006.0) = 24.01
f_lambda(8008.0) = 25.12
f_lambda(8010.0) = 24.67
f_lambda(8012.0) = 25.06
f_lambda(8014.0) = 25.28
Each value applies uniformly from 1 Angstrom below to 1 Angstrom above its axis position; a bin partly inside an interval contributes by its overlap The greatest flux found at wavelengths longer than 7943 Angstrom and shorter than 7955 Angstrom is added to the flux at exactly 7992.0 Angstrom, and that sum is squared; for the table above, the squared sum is 2508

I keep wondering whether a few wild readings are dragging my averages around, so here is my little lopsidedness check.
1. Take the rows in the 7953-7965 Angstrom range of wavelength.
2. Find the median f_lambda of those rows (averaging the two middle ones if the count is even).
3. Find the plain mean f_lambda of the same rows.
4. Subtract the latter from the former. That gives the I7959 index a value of 0.13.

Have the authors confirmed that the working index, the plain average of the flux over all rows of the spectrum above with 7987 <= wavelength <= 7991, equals 25.0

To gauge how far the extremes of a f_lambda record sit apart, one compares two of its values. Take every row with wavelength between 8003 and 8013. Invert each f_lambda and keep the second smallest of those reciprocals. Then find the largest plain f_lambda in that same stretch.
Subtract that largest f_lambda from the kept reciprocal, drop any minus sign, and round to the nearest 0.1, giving 25.1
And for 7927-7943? 24.4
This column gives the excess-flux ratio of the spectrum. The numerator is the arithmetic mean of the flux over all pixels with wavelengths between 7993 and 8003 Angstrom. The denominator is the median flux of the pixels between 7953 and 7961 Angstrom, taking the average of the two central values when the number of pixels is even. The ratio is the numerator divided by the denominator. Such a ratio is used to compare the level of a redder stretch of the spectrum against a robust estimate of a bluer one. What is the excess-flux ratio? 1.05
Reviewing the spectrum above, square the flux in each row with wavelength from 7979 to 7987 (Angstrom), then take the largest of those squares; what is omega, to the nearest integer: 673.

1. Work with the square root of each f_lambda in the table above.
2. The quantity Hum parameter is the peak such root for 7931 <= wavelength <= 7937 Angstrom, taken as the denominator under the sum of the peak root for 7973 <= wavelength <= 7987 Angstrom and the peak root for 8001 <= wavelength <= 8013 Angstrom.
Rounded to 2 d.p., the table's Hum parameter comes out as 2.05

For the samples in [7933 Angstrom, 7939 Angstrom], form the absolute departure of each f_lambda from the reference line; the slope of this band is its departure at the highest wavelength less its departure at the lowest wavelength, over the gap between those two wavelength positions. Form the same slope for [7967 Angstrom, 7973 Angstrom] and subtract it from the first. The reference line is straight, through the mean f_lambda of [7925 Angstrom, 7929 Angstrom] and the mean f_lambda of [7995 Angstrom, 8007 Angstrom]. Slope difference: 0.30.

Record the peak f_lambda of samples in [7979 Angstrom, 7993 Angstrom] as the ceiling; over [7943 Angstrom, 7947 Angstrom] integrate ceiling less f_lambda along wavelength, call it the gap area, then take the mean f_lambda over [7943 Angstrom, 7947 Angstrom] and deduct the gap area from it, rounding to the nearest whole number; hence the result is 12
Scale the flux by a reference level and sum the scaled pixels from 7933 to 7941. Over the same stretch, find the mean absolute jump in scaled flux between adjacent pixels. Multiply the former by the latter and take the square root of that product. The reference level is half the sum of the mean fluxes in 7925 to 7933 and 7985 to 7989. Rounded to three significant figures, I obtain 0.284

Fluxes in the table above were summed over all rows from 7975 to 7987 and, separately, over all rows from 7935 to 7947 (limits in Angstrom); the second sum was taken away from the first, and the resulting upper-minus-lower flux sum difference 9.5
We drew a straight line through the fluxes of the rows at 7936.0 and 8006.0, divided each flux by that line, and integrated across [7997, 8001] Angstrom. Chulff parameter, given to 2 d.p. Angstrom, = 4.00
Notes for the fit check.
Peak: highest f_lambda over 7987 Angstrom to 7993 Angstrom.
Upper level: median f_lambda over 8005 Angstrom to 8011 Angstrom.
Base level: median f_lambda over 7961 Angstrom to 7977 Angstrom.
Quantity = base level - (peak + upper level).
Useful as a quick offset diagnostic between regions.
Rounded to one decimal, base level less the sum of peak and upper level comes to -25.4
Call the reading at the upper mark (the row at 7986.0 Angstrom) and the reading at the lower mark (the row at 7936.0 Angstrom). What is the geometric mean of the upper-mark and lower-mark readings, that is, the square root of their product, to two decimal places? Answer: 24.99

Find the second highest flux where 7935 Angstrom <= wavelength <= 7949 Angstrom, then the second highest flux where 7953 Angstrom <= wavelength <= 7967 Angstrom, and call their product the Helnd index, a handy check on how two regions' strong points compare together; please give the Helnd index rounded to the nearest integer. 619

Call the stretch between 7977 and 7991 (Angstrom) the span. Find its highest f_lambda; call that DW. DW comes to 25.94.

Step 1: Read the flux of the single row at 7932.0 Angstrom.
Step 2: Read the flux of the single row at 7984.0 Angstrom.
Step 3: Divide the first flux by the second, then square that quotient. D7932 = 0.89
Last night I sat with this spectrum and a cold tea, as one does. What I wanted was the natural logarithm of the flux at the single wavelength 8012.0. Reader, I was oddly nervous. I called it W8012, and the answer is 3.22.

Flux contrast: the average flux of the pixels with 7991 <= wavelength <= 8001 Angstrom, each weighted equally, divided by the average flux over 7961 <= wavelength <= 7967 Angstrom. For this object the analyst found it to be 0.99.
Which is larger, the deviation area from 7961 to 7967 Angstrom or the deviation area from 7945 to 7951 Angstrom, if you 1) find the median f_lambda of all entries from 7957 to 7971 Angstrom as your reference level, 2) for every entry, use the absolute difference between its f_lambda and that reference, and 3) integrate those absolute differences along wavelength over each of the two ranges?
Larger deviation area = 4.8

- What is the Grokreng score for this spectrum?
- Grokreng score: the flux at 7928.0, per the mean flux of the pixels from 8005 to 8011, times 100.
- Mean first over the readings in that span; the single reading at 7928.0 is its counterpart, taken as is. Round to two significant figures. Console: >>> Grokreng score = 99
